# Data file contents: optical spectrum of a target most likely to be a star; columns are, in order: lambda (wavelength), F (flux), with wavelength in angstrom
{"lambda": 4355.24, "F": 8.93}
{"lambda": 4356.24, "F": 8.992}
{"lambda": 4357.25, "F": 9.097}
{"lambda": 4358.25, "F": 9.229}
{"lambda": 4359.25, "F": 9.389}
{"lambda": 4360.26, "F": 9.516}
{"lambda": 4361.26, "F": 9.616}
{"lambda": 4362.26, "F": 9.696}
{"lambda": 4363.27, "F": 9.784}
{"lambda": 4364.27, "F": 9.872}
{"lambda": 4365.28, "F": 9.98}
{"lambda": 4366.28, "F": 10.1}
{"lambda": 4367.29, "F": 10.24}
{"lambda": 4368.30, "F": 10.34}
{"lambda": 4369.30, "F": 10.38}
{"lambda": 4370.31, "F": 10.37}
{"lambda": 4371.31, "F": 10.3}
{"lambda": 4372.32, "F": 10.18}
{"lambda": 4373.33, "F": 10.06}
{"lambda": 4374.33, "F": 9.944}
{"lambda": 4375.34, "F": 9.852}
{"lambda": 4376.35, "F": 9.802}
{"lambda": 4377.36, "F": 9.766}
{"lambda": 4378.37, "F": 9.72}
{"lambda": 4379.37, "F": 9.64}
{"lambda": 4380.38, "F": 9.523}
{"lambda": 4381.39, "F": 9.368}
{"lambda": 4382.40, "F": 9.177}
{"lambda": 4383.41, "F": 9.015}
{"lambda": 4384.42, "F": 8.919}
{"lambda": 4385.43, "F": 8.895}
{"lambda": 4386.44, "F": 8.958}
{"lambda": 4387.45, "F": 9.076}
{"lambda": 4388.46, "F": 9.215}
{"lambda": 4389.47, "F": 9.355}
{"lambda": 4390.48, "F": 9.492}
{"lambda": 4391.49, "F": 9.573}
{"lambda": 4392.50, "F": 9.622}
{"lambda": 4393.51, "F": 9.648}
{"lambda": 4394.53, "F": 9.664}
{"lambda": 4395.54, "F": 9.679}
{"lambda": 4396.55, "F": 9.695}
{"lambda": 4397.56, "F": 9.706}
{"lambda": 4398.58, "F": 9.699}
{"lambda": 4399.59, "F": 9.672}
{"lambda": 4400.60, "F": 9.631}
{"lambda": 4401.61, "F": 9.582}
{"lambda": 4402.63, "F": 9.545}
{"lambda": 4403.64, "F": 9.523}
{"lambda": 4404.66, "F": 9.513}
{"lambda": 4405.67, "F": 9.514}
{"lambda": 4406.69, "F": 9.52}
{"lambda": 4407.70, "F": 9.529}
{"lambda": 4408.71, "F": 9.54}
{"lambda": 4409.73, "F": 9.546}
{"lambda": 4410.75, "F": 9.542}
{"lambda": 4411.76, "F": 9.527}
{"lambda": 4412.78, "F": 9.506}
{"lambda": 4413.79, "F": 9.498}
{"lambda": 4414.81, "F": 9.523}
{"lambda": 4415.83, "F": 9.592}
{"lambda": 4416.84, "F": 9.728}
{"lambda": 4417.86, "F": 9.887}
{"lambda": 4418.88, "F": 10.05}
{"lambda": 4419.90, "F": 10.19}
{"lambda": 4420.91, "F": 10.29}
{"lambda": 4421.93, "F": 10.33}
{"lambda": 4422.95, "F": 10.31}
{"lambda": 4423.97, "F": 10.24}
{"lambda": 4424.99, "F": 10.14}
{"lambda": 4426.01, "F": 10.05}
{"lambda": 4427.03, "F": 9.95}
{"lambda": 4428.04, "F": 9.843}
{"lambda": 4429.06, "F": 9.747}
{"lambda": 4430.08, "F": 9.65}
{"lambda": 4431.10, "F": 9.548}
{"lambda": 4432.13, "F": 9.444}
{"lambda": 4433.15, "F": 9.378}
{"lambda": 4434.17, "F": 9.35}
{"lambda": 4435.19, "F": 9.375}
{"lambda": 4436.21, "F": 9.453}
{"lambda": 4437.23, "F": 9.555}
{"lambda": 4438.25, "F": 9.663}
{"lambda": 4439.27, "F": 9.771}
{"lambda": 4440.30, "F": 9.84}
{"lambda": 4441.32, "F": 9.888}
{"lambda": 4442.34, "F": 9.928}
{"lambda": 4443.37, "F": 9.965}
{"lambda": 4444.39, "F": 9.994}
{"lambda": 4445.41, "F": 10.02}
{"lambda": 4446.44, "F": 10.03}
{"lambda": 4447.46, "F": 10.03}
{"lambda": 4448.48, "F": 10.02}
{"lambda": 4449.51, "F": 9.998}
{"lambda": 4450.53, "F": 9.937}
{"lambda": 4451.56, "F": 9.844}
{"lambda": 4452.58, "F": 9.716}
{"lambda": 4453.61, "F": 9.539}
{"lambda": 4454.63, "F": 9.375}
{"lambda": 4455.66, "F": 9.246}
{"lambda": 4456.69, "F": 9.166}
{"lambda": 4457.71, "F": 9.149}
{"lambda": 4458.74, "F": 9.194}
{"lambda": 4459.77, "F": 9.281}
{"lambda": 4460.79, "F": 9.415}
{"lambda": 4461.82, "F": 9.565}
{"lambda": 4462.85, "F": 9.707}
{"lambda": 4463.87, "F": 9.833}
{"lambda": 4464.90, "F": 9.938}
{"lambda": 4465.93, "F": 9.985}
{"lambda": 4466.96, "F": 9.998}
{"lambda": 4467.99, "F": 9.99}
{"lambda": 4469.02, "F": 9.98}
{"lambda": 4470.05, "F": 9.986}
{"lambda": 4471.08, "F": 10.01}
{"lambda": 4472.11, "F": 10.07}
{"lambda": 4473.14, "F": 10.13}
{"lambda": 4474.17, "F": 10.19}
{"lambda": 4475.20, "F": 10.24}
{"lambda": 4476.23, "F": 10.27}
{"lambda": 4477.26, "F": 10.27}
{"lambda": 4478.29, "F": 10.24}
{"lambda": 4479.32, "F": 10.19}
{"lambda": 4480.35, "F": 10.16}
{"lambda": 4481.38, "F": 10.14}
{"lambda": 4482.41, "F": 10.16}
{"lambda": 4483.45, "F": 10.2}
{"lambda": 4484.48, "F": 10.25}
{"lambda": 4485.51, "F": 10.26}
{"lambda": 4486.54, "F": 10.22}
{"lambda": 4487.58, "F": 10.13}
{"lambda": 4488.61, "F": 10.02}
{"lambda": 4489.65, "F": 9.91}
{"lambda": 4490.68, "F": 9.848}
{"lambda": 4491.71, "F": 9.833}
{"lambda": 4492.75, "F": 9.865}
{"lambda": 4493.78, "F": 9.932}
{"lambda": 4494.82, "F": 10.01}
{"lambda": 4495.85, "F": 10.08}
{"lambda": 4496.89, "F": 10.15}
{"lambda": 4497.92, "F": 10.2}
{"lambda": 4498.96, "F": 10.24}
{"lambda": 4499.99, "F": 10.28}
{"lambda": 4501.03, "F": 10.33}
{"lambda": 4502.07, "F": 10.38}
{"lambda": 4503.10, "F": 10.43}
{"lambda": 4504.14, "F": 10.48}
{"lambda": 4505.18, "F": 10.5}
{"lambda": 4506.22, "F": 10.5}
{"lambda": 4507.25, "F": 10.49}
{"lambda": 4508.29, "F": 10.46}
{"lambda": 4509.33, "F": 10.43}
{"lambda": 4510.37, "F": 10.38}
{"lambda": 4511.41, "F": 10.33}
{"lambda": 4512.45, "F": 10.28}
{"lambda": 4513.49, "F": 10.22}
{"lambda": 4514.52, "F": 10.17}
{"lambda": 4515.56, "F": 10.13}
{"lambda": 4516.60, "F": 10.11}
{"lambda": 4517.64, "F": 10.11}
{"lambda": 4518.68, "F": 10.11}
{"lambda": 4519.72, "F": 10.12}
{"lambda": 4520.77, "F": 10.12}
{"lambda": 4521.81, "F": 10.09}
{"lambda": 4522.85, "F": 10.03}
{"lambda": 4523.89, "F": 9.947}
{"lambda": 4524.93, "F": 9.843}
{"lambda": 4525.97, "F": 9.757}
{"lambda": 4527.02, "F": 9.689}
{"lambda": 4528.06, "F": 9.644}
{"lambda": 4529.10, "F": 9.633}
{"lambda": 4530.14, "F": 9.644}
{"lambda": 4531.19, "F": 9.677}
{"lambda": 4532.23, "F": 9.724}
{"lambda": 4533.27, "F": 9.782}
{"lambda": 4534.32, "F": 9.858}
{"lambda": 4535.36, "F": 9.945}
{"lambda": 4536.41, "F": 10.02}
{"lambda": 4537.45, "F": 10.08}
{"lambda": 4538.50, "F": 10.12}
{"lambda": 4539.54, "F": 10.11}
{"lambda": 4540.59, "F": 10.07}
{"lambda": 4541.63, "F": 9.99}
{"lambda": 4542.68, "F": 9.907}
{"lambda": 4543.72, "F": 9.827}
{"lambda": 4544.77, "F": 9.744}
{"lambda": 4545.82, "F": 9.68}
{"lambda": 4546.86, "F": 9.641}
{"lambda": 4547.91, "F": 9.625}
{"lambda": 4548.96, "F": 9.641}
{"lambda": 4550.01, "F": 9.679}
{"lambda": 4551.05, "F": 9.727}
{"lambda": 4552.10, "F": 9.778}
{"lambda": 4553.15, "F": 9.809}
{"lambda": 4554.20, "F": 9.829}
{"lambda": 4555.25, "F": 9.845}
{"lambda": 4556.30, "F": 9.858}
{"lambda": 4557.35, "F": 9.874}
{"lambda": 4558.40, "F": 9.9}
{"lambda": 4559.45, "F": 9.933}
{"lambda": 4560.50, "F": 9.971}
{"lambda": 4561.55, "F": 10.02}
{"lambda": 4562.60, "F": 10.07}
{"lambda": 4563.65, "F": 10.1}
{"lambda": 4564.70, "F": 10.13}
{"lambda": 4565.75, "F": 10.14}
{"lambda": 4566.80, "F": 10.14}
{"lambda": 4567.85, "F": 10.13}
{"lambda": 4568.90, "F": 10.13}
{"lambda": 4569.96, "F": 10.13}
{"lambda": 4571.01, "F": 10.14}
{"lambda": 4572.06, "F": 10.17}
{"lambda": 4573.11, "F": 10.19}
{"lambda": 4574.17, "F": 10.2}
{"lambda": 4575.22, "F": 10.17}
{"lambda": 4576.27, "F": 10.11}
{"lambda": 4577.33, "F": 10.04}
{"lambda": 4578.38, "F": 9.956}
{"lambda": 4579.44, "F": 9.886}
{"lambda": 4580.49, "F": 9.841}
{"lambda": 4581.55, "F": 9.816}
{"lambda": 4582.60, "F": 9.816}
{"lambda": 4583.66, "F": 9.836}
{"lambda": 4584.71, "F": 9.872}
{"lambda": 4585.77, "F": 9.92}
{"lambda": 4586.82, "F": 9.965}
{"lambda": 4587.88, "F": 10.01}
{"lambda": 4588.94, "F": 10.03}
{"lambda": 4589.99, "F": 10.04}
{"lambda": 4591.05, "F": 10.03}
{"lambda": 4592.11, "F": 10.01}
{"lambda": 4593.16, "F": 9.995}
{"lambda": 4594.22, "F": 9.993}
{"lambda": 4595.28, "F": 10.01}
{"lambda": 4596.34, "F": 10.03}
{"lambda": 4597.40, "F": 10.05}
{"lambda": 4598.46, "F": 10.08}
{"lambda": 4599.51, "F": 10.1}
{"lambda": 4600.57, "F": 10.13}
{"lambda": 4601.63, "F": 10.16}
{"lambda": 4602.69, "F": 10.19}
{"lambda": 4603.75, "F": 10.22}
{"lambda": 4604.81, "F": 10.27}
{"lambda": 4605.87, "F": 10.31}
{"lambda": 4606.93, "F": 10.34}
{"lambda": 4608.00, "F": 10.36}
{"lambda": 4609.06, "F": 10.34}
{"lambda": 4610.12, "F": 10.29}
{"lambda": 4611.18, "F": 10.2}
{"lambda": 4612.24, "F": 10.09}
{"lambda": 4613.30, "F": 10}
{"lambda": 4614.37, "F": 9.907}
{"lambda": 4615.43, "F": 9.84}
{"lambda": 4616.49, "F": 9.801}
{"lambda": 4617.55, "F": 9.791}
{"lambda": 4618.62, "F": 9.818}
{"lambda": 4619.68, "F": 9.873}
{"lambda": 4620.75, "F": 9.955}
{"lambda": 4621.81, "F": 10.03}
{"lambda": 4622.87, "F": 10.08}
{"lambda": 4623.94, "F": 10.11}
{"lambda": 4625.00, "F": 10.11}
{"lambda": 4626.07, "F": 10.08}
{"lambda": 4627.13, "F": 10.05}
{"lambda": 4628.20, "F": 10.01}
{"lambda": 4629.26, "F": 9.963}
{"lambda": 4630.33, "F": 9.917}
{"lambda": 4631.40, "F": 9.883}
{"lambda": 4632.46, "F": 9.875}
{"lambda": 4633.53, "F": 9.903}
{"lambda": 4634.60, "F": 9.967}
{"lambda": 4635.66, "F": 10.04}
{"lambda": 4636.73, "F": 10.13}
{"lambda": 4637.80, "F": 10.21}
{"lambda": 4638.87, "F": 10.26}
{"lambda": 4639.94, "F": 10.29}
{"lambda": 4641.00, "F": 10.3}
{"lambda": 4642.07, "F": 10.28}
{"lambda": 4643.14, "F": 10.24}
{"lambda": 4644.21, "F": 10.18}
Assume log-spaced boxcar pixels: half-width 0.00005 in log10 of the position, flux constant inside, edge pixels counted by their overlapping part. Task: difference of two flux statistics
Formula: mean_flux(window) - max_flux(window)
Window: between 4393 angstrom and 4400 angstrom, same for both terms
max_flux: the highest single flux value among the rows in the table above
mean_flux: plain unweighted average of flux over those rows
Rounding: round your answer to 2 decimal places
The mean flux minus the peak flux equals -0.03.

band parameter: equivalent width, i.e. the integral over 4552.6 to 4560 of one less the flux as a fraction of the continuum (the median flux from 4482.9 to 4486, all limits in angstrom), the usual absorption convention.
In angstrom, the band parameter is 0.28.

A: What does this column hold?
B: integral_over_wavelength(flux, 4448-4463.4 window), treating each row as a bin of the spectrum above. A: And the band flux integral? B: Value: 147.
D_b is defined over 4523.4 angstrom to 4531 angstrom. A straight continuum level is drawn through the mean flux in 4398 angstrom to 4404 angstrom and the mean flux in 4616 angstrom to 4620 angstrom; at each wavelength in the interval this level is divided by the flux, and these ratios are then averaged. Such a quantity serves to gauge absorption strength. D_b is 1.000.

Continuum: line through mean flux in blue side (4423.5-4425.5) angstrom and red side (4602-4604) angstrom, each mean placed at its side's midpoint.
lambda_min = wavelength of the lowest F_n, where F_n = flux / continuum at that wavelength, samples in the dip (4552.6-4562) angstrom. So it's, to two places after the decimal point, 4553.15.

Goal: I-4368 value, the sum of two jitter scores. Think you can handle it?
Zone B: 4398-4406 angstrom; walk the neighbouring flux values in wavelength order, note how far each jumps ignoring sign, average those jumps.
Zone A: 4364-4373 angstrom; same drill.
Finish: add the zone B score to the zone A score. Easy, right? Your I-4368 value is 0.115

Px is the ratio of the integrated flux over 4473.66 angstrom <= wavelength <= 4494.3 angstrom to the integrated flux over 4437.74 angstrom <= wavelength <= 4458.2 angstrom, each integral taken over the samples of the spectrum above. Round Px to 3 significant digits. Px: 1.05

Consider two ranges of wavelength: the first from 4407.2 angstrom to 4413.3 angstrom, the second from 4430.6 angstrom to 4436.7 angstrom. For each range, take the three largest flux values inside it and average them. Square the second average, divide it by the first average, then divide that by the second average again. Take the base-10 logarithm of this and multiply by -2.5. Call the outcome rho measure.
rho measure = 0.01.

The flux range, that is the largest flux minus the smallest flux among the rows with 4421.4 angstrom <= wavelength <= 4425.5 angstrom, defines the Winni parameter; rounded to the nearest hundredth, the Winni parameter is 0.19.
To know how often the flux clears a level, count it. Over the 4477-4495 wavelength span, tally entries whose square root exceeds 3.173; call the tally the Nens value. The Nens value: 11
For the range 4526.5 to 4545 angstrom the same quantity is 4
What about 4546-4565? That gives 3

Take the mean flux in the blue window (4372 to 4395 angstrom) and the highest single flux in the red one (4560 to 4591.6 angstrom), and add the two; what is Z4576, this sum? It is 19.7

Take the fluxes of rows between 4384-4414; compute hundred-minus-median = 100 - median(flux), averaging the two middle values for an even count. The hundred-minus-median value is 90.5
